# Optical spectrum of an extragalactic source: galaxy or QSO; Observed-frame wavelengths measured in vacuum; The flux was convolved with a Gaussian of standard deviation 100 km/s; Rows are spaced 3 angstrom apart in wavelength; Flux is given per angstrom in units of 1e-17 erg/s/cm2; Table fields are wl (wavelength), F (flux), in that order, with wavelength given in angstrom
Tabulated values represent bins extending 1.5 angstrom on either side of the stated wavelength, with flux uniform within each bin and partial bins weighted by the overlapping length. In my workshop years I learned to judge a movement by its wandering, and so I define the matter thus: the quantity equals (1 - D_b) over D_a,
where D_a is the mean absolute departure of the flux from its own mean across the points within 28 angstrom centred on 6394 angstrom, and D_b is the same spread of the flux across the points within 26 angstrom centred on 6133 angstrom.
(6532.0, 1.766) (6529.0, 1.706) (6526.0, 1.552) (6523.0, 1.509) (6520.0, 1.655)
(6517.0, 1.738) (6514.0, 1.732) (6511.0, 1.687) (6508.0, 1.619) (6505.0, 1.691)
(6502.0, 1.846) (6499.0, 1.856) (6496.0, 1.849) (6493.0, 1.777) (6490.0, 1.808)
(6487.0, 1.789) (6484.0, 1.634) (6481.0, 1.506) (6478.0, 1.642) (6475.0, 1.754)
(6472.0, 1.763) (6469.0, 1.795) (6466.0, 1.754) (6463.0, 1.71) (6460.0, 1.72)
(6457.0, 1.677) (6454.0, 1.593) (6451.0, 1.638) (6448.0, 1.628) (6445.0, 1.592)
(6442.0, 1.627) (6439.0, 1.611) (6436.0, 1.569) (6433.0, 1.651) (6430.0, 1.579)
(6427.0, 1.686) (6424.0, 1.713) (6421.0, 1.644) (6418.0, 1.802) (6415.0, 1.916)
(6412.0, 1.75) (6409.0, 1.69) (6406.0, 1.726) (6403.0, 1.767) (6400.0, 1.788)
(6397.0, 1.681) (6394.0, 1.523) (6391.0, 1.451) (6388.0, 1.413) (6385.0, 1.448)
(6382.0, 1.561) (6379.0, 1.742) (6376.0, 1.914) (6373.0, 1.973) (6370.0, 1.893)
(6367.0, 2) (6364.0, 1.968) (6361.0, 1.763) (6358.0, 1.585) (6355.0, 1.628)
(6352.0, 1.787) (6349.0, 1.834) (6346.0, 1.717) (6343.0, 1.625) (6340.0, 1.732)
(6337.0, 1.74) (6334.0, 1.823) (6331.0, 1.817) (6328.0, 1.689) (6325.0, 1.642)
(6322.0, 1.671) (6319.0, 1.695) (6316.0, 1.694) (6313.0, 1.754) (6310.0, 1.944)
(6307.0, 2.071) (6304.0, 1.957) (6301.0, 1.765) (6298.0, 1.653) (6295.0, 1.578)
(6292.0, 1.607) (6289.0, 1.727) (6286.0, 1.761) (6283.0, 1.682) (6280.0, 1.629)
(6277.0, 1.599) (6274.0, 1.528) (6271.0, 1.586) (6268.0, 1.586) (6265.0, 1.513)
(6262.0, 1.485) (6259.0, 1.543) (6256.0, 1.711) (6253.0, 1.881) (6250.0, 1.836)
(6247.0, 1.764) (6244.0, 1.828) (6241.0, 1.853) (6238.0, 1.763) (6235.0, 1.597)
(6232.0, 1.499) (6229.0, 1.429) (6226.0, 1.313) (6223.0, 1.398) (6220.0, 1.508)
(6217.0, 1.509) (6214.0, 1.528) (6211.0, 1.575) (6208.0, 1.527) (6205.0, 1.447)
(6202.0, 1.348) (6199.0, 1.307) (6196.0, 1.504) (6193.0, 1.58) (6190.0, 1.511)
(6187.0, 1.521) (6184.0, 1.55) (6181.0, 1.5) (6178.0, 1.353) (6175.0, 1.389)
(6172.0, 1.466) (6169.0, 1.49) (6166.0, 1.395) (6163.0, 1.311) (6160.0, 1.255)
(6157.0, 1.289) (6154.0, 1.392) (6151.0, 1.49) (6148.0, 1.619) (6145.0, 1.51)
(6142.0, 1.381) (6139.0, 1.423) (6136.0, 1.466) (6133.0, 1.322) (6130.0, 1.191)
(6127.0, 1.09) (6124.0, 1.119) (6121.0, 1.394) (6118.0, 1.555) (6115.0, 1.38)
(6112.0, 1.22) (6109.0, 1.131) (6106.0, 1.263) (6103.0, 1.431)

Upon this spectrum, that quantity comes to 6.8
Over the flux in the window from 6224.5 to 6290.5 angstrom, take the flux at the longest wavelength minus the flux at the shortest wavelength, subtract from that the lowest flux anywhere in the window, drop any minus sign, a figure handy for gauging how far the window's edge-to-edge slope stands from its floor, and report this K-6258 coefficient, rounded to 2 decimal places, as 0.90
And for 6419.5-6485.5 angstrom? 1.52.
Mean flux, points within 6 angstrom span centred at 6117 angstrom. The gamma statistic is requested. 1.47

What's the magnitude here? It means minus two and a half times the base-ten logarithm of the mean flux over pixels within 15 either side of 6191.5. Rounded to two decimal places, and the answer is -0.41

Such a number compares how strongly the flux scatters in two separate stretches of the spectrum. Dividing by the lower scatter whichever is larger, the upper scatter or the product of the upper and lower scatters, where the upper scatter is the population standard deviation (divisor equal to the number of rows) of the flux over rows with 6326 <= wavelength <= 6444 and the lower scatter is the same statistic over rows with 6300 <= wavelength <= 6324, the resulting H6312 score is 1.0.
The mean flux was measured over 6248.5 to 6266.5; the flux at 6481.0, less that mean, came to -0.16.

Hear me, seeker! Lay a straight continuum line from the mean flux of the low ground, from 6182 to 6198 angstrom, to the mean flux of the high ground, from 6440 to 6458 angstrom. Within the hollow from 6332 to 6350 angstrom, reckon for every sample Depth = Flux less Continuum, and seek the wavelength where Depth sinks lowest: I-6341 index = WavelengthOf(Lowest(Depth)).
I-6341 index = 6343.0 angstrom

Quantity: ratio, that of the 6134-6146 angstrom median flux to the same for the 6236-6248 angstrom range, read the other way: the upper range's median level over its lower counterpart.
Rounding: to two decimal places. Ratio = 1.24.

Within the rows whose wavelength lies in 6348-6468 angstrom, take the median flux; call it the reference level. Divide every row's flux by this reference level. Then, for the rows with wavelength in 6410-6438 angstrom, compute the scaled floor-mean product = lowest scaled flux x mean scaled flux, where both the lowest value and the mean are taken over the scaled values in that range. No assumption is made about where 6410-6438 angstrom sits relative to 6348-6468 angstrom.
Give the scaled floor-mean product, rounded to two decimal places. 0.94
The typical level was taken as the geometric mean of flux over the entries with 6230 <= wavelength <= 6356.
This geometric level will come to 1.70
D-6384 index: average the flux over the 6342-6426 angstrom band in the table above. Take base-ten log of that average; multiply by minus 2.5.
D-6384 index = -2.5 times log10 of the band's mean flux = -0.59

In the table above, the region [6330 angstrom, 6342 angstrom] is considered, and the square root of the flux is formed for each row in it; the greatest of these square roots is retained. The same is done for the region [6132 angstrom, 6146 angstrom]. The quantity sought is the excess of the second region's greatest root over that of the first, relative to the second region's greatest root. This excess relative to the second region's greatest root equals -0.10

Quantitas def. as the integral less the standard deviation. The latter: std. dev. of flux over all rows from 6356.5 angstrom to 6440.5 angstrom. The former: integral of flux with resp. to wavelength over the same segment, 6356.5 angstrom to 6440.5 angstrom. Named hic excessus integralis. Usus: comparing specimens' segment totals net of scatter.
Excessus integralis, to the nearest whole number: 143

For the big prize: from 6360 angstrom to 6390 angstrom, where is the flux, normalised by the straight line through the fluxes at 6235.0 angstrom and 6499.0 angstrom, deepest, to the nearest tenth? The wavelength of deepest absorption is 6388.0 angstrom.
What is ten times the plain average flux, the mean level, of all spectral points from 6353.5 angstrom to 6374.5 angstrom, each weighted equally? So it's 18.3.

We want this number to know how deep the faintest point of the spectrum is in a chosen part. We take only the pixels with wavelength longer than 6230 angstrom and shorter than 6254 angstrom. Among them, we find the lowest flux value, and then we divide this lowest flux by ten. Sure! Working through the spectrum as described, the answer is 0.150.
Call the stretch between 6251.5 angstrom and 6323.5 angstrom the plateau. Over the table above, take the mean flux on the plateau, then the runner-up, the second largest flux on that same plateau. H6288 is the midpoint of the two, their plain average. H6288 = 1.82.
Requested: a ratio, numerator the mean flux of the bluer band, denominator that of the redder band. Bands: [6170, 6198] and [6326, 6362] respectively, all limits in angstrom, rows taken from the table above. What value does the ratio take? 0.86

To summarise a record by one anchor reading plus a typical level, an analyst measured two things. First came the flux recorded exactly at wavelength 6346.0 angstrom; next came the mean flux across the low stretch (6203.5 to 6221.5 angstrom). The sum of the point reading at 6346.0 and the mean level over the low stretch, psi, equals 3.23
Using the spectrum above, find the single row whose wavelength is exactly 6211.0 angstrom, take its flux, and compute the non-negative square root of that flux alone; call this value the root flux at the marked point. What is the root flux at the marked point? 1.25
